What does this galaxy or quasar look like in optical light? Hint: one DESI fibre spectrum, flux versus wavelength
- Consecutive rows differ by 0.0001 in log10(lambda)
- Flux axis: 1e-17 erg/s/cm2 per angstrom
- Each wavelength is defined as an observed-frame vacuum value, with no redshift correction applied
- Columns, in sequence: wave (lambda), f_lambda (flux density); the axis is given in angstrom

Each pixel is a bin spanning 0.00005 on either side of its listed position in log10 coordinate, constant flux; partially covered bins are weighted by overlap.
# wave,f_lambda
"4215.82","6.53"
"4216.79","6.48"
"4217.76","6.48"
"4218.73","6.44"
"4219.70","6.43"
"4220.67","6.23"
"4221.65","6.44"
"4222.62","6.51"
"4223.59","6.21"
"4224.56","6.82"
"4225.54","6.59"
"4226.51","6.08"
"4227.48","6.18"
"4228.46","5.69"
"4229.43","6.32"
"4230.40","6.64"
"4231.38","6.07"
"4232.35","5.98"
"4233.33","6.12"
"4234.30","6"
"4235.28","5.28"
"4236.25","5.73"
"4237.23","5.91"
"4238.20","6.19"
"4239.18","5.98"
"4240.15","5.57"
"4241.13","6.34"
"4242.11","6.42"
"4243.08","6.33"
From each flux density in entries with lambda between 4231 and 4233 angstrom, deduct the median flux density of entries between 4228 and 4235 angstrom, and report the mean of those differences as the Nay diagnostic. 0.0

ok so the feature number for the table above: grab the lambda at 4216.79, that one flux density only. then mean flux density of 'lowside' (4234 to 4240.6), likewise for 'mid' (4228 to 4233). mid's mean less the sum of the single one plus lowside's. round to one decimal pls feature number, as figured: -6.1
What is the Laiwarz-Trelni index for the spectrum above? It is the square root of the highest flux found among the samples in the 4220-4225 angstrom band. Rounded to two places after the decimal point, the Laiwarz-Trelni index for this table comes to 2.61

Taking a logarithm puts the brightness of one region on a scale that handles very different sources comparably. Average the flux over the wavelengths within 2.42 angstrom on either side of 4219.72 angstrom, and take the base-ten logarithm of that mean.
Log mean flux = 0.806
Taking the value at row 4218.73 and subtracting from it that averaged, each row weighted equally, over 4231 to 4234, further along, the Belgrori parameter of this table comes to 0.38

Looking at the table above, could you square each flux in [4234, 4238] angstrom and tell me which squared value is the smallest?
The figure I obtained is 28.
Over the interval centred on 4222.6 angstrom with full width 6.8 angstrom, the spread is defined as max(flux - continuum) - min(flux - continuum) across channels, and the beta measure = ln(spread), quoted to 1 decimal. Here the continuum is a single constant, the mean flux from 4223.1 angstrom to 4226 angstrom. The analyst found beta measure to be -0.5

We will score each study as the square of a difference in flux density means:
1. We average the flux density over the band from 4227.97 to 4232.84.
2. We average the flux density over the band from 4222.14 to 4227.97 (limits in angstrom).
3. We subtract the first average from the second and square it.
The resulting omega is 0.07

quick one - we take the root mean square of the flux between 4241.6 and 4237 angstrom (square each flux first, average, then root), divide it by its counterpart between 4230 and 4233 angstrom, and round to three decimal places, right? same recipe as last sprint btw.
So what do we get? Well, 0.963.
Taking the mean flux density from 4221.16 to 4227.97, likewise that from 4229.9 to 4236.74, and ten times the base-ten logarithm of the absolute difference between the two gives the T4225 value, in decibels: -3.7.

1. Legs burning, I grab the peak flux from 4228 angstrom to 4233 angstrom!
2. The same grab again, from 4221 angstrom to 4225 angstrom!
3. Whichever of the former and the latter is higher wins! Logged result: 6.82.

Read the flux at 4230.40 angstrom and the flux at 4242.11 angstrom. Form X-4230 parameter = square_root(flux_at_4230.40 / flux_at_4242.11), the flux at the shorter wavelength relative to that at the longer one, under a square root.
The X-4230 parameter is 1.02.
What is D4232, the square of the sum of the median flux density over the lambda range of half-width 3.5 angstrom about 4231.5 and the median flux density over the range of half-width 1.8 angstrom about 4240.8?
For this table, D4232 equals 149.6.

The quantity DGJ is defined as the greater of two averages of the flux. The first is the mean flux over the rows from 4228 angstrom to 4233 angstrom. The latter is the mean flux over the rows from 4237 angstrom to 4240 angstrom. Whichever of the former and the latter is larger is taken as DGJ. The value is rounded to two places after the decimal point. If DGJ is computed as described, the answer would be 6.14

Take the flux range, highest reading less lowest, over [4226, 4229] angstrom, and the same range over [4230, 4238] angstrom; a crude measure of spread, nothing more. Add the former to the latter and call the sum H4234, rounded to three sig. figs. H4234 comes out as 1.85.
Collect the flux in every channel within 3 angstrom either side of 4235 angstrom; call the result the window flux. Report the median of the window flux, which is 5.9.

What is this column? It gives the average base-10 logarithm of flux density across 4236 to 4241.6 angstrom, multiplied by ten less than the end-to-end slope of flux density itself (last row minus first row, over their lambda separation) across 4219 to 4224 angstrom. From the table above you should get -7.79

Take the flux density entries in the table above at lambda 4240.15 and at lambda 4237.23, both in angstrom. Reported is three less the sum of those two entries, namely -8.5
